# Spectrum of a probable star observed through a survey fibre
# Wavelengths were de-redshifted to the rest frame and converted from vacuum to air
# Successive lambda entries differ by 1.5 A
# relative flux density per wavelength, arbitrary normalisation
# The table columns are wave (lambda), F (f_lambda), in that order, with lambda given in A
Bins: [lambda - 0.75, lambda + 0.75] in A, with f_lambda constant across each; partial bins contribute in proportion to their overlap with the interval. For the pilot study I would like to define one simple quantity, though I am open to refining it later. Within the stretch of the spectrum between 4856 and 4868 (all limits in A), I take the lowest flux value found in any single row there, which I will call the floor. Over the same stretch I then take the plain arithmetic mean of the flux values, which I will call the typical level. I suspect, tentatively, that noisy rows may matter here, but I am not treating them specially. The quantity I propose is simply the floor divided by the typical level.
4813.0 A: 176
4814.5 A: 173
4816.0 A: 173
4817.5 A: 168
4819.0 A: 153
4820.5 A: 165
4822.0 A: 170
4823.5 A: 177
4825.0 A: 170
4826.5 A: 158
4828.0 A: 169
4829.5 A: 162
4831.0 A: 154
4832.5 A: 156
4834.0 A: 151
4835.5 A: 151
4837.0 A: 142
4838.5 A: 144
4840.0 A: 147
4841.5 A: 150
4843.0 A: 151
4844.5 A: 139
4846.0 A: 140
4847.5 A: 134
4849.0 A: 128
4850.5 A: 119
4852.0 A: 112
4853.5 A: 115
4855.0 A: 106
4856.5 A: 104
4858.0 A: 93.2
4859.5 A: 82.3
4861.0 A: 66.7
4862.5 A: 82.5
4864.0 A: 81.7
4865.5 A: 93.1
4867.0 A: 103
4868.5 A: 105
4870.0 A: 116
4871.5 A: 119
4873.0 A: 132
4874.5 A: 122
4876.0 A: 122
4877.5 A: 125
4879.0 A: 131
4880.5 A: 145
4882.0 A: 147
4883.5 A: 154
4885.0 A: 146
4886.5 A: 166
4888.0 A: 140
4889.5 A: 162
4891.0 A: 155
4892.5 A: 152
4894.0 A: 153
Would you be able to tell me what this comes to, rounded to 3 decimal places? 0.755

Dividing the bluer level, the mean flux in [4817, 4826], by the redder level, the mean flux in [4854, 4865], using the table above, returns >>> 1.9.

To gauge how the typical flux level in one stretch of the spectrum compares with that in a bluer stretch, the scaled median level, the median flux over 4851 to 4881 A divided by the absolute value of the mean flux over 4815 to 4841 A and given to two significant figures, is 0.68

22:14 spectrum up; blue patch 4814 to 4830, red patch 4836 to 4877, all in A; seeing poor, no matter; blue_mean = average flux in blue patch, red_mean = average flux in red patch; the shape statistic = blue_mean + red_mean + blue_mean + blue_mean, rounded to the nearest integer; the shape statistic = 618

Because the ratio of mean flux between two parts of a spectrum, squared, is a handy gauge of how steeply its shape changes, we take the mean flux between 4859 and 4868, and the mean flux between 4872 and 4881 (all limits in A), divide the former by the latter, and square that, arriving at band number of 0.4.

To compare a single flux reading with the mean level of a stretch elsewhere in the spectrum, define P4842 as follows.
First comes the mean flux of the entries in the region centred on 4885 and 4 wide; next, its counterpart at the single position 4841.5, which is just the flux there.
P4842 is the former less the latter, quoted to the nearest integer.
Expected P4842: 5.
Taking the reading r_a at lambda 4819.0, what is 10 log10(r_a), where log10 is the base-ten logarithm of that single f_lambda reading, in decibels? 21.8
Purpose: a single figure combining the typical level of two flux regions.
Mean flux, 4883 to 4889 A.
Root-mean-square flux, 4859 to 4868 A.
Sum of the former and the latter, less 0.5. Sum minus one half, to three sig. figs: 237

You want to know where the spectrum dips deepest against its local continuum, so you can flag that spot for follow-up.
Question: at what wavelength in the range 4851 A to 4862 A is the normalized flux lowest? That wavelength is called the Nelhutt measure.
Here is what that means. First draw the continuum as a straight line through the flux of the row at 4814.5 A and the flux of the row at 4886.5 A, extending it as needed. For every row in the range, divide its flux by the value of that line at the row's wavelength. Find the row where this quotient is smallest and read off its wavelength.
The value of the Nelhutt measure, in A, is 4861.0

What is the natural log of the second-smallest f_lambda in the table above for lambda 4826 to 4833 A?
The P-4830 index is 5.05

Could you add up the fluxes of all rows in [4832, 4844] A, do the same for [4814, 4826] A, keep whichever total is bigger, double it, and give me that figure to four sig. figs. 2698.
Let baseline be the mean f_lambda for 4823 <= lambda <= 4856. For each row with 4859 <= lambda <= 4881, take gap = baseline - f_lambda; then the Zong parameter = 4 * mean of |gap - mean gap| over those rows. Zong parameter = 77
